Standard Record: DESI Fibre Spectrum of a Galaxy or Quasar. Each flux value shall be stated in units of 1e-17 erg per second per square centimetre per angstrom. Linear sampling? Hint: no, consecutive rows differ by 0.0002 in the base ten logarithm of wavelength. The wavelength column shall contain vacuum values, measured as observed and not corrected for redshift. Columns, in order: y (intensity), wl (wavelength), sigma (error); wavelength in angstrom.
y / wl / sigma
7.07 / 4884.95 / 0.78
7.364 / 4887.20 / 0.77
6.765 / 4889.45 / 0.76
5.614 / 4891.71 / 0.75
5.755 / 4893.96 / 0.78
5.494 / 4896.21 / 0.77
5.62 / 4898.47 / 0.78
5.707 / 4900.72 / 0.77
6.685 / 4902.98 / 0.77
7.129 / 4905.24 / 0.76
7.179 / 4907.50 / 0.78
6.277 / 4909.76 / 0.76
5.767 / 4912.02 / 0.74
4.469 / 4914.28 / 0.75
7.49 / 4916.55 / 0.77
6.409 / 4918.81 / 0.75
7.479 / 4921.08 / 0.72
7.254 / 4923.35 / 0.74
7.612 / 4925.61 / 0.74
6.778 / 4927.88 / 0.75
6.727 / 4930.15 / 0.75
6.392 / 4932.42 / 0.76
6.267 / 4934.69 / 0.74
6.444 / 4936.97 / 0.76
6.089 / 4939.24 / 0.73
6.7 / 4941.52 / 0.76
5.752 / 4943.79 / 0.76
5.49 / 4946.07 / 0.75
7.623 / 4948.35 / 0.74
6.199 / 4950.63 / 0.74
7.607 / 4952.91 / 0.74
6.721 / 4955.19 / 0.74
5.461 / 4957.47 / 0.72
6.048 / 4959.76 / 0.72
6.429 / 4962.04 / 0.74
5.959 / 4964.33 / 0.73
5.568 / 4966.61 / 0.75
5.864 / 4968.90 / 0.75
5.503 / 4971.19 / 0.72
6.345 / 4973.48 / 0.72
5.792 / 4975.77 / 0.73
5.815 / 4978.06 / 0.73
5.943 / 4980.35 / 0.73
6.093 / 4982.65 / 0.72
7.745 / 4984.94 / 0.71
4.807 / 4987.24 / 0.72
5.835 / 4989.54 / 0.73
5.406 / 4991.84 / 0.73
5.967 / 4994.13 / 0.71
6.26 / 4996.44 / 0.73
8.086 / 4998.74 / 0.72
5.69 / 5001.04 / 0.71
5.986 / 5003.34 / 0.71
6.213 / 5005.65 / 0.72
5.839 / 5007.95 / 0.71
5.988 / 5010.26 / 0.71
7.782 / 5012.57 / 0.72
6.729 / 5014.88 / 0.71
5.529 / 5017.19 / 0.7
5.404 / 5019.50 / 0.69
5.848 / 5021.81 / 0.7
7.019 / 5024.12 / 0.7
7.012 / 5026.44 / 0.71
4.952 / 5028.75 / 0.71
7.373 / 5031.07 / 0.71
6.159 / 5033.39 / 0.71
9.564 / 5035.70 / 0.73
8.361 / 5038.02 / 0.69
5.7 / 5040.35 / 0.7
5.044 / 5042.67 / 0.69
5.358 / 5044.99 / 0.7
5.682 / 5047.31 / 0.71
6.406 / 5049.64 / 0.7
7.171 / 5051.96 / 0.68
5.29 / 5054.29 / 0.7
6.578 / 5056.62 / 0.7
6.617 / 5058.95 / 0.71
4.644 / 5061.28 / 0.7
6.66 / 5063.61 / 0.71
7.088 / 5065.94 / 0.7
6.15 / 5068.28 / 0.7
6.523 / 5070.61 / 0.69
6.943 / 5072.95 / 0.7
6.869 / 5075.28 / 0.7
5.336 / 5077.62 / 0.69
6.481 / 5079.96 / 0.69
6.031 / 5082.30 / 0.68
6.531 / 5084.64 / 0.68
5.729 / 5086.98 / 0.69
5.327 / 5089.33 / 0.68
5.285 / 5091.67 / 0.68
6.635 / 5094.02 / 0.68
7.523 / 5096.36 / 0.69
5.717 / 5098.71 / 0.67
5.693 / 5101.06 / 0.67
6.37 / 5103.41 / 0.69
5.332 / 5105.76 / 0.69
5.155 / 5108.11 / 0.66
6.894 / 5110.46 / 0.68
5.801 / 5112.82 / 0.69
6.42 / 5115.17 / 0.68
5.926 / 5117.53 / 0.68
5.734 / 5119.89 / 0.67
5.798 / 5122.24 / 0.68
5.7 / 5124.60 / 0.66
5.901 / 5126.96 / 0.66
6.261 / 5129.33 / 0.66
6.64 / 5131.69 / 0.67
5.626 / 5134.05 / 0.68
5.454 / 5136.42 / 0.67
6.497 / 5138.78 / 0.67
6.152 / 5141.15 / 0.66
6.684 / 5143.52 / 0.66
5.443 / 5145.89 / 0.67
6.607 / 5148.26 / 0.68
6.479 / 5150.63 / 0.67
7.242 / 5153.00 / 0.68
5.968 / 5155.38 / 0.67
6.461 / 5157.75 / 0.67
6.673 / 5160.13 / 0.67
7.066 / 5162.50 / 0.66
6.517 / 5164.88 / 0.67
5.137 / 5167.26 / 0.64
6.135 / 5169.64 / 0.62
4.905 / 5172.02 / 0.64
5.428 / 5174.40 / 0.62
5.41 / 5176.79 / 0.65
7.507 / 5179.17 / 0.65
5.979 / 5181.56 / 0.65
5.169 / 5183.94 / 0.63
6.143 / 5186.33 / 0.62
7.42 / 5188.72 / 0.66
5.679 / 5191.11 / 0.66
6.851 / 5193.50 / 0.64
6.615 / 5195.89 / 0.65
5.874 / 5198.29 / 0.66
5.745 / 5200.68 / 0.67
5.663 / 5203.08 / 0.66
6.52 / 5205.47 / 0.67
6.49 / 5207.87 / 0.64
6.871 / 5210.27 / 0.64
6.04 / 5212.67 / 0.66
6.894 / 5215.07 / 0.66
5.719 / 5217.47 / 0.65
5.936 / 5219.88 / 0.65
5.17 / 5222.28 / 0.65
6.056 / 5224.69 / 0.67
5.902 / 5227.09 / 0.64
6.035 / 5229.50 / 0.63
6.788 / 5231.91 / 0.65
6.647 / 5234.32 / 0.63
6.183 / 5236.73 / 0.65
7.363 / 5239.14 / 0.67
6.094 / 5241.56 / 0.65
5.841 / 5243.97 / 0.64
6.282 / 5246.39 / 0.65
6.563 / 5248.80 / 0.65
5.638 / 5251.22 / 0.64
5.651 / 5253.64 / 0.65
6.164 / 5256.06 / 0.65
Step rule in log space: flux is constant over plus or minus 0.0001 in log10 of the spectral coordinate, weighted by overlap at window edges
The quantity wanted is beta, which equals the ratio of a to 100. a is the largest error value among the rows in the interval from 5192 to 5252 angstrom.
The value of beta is 0.0067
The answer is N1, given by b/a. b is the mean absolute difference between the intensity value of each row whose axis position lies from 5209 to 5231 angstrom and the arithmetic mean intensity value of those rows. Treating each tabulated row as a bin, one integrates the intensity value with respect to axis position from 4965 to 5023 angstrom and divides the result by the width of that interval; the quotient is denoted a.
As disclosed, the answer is 0.059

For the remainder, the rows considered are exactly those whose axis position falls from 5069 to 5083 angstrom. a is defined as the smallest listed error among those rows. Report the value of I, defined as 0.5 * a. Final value 0.340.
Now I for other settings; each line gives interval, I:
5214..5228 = 0.320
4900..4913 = 0.370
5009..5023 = 0.345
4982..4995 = 0.355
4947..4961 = 0.360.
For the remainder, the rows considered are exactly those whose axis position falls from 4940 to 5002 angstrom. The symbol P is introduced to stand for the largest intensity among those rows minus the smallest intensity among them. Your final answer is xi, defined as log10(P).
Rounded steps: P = 3.3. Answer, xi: 0.52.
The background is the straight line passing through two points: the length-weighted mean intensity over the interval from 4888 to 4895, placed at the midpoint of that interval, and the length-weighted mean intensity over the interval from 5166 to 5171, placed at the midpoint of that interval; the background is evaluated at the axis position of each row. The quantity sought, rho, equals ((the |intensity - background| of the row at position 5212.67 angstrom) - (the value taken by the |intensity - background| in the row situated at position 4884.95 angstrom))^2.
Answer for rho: 0.2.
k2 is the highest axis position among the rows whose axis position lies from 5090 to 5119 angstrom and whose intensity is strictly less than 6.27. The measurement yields 5117.53 angstrom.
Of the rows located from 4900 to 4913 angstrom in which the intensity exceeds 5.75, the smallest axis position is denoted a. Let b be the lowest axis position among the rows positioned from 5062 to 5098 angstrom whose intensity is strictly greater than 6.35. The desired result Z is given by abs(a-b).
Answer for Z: 160.6 angstrom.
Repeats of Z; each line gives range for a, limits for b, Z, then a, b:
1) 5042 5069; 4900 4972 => 146.7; 5049.64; 4902.98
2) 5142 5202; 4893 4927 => 240.5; 5143.52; 4902.98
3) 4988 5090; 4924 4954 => 63.9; 4989.54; 4925.61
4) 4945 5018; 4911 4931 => 31.8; 4948.35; 4916.55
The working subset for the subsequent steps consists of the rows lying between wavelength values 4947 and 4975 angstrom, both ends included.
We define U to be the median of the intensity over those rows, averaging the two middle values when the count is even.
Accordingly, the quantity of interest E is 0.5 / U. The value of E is 0.0817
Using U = 6.1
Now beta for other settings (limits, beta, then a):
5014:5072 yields 0.0073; 0.730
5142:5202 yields 0.0068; 0.680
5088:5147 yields 0.0069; 0.690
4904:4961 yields 0.0078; 0.780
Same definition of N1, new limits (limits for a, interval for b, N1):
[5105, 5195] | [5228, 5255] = 0.067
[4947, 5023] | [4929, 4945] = 0.042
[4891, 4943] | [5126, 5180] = 0.087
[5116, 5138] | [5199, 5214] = 0.069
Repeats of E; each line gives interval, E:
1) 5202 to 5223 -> 0.0828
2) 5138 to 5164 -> 0.0770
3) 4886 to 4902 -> 0.0876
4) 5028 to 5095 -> 0.0781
